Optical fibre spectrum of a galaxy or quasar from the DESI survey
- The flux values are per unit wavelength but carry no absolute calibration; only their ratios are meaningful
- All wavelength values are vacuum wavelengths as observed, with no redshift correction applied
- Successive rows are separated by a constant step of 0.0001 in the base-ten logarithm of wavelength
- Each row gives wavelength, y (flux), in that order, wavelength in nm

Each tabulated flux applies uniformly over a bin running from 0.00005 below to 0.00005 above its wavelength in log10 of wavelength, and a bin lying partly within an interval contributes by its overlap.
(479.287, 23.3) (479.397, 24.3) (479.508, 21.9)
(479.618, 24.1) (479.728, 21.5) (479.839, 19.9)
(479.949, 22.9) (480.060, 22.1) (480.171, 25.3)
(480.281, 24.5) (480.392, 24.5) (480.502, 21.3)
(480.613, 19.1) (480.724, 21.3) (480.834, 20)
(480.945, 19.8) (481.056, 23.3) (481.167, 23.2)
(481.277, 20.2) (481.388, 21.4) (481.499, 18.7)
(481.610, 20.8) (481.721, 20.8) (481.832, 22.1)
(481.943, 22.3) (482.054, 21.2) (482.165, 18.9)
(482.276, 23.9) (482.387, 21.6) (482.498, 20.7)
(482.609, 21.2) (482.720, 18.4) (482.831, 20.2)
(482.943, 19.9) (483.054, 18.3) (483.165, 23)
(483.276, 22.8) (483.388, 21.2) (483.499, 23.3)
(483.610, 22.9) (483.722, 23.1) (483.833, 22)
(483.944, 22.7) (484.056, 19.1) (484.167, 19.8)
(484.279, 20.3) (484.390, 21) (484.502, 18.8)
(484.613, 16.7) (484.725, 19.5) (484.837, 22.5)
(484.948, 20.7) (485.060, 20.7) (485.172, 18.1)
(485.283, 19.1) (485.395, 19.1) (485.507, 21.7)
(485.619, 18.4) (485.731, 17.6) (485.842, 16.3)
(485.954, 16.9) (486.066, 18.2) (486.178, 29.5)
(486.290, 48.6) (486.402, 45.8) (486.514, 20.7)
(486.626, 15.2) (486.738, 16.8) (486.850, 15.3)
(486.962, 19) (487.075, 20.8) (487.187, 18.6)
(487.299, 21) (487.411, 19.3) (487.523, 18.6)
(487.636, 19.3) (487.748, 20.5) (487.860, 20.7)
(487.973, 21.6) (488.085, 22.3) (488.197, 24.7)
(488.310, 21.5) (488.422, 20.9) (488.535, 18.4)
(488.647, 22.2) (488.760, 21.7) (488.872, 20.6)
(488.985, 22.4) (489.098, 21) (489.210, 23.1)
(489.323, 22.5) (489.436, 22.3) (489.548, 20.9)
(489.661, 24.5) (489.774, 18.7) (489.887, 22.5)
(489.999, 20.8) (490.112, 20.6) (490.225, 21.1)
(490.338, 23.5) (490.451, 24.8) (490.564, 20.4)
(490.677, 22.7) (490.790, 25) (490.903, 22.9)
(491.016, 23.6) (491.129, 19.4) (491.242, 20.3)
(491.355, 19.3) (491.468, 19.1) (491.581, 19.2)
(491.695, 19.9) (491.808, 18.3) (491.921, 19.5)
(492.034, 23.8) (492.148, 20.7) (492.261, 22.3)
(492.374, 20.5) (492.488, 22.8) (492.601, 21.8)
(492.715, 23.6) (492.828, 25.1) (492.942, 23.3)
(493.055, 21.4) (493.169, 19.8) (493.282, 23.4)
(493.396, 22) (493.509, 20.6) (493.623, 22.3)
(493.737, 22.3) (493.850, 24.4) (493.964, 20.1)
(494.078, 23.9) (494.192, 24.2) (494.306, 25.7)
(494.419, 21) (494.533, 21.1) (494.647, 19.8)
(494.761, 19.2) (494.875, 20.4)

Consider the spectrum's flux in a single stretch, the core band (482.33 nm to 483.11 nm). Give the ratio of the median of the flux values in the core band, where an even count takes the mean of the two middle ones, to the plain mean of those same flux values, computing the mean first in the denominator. 1.01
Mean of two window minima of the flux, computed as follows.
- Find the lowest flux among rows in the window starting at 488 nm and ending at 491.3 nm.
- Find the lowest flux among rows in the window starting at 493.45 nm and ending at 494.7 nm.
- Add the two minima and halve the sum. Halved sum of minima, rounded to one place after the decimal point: 19.1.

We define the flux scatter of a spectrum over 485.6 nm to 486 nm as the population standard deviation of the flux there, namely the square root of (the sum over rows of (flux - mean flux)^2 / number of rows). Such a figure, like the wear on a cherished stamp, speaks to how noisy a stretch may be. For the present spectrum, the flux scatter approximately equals 0.8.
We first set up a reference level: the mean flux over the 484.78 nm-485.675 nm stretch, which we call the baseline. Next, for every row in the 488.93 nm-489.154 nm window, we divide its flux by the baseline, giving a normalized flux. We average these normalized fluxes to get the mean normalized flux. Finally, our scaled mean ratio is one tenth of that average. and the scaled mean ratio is 0.108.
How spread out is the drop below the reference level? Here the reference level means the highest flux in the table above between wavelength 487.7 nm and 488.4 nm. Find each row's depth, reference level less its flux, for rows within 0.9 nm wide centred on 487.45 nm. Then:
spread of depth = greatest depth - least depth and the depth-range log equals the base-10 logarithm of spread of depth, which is 0.38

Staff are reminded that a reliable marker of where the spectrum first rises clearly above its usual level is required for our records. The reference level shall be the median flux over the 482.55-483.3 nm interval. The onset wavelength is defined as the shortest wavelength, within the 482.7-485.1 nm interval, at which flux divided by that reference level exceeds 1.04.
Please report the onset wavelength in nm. 483.165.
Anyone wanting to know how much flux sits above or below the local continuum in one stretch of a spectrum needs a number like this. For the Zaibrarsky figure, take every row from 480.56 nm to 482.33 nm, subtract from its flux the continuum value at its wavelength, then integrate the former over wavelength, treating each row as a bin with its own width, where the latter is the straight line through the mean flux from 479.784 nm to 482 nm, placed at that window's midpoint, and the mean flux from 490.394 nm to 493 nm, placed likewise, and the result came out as -1.08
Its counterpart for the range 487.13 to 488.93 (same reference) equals -1.66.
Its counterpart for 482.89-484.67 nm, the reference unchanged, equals -1.32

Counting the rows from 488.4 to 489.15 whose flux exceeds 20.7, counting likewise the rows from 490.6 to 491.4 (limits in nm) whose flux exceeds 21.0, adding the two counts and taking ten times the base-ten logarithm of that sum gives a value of 9.5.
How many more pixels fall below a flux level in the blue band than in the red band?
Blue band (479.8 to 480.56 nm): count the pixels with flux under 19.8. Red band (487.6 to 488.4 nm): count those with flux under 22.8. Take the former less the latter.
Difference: -6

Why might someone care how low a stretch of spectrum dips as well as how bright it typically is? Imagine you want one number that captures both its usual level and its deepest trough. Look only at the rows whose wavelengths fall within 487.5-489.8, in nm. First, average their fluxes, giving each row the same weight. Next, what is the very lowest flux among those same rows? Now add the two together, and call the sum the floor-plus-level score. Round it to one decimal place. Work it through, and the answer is 39.8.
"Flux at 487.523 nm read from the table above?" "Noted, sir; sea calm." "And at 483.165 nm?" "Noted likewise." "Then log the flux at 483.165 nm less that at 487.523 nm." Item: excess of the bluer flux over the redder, 4.4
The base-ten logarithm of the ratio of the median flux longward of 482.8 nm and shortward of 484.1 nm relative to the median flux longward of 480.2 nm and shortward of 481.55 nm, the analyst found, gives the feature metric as 0.021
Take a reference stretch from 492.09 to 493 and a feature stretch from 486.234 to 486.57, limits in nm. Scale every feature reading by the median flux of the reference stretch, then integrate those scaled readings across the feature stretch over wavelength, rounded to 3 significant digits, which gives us 0.572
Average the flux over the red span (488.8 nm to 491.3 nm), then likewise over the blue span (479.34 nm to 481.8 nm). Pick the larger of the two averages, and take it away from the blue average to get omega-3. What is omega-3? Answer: -0.12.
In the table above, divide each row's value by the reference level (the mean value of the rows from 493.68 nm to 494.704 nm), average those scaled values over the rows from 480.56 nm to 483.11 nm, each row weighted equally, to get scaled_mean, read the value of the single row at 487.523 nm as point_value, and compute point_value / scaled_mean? 20.2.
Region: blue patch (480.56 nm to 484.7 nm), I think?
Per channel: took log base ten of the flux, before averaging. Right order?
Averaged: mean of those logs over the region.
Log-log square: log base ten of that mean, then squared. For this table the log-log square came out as 0.0145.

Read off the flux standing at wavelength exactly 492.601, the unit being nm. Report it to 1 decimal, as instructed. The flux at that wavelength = 21.8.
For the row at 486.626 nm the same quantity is 15.2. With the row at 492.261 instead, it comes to 22.3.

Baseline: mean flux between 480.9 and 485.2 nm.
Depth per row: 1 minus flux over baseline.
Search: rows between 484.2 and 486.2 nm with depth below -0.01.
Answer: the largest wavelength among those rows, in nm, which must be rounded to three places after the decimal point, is 486.178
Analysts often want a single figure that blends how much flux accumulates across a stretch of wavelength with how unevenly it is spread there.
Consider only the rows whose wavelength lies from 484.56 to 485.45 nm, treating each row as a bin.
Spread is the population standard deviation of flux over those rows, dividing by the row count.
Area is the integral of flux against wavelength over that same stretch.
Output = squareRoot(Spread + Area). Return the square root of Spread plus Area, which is 4.4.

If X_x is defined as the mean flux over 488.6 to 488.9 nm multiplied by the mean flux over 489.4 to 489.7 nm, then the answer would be 485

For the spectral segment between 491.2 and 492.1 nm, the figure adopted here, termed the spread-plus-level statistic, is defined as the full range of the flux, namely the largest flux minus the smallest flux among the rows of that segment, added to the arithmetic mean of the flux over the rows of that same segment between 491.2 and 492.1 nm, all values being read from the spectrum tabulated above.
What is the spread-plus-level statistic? 25.4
